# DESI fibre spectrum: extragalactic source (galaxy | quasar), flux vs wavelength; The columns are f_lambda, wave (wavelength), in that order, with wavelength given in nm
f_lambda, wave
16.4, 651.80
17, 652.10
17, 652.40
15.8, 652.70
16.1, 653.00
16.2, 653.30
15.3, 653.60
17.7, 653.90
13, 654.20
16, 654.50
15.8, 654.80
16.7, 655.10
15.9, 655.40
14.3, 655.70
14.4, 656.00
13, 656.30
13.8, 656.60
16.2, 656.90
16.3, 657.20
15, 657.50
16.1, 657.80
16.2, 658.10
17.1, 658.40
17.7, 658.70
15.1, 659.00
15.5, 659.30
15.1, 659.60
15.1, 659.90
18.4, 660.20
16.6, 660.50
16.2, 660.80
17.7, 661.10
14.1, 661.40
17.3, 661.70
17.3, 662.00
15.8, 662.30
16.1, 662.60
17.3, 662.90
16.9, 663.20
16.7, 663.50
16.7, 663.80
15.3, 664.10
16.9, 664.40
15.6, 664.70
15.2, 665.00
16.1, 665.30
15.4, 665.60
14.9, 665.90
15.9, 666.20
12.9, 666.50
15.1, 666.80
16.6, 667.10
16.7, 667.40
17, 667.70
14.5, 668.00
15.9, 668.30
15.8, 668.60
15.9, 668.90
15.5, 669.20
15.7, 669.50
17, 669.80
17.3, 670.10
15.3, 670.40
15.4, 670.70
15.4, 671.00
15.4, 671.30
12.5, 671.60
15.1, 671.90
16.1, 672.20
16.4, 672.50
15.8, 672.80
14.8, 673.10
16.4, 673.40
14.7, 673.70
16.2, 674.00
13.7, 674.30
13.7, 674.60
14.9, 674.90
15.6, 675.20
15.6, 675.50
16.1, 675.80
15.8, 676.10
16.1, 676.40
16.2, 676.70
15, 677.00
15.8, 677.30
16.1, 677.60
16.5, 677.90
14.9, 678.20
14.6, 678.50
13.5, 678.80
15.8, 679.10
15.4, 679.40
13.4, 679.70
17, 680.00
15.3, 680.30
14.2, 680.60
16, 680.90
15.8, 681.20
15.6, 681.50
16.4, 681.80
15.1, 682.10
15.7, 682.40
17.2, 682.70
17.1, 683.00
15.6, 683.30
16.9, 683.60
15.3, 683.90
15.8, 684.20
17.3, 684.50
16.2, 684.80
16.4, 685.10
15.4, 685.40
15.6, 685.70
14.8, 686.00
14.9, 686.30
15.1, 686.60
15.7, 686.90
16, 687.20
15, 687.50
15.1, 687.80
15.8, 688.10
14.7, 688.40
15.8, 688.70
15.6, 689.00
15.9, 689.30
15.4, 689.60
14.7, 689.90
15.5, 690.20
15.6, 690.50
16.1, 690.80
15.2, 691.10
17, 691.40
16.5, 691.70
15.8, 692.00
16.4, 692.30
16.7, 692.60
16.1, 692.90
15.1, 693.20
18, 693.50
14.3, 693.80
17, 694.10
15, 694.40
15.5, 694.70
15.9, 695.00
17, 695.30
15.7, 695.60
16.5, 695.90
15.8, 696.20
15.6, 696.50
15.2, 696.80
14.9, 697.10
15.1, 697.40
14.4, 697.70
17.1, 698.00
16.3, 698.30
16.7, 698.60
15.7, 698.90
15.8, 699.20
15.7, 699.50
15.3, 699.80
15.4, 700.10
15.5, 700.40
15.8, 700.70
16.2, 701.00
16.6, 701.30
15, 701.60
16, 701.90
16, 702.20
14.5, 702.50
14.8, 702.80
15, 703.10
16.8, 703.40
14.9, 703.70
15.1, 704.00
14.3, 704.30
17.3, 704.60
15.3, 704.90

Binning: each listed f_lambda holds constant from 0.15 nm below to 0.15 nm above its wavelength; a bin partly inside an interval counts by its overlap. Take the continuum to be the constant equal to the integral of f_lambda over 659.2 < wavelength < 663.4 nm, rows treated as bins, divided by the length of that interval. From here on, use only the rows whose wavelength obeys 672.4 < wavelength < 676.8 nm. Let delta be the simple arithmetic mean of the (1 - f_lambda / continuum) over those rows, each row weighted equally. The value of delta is 0.057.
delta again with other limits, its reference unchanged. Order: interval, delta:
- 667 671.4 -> 0.027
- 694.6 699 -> 0.035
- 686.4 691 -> 0.057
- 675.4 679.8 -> 0.062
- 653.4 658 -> 0.067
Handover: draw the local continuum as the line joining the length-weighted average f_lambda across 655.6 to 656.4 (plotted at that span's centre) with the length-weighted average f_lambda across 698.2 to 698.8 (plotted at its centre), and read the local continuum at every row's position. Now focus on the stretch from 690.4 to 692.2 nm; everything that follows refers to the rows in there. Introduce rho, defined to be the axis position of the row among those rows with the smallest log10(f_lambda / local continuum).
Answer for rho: 691.10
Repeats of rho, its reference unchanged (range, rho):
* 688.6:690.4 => 689.90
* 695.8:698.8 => 697.70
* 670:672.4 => 671.60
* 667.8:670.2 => 668.00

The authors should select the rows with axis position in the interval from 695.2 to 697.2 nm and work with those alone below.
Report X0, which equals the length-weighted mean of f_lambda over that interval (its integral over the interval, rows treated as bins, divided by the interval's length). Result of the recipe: 15.8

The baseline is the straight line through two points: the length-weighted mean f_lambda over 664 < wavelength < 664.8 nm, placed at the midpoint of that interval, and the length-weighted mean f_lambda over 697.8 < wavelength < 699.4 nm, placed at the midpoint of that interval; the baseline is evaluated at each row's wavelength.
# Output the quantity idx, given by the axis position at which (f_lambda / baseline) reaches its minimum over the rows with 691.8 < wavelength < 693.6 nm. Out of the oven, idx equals 693.20 nm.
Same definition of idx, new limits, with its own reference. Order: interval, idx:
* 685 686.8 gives 686.00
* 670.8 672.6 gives 671.60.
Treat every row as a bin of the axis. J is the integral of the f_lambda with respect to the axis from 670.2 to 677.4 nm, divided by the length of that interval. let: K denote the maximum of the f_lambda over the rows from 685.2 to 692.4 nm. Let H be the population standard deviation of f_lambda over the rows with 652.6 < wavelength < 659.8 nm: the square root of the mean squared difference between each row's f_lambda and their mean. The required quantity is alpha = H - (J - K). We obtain 2.9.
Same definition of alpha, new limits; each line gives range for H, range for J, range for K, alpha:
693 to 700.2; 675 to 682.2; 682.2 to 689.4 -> 2.7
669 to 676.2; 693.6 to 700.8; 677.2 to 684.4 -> 2.5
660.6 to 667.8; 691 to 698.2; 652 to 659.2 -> 2.9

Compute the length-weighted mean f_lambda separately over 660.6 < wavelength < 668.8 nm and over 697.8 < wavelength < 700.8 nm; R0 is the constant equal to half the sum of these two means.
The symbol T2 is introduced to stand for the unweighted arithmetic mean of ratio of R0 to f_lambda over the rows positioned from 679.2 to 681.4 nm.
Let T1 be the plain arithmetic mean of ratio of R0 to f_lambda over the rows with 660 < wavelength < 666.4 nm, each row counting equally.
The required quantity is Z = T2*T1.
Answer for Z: 1.03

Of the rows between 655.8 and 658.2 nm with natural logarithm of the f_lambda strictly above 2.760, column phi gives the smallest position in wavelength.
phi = 656.90 nm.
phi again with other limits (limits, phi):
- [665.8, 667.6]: 666.20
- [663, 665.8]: 663.20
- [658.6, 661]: 658.70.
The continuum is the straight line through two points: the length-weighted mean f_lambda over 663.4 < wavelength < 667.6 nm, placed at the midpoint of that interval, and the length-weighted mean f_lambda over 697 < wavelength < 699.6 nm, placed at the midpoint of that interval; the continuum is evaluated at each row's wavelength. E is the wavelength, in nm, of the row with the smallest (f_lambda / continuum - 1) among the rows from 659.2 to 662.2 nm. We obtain 661.40 nm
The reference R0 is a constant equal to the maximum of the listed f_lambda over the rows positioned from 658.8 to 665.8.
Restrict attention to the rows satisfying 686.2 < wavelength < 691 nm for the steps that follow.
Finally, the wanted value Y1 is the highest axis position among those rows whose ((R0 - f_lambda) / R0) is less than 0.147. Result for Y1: 690.80 nm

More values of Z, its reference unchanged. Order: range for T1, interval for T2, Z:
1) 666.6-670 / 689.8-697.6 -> 1.01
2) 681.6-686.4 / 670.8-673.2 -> 1.06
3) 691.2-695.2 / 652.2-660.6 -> 1.01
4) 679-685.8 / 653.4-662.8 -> 1.03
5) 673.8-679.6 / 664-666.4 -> 1.06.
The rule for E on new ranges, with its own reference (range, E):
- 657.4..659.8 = 657.50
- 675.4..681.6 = 679.70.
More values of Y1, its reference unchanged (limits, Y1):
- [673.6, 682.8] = 682.70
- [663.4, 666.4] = 666.20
